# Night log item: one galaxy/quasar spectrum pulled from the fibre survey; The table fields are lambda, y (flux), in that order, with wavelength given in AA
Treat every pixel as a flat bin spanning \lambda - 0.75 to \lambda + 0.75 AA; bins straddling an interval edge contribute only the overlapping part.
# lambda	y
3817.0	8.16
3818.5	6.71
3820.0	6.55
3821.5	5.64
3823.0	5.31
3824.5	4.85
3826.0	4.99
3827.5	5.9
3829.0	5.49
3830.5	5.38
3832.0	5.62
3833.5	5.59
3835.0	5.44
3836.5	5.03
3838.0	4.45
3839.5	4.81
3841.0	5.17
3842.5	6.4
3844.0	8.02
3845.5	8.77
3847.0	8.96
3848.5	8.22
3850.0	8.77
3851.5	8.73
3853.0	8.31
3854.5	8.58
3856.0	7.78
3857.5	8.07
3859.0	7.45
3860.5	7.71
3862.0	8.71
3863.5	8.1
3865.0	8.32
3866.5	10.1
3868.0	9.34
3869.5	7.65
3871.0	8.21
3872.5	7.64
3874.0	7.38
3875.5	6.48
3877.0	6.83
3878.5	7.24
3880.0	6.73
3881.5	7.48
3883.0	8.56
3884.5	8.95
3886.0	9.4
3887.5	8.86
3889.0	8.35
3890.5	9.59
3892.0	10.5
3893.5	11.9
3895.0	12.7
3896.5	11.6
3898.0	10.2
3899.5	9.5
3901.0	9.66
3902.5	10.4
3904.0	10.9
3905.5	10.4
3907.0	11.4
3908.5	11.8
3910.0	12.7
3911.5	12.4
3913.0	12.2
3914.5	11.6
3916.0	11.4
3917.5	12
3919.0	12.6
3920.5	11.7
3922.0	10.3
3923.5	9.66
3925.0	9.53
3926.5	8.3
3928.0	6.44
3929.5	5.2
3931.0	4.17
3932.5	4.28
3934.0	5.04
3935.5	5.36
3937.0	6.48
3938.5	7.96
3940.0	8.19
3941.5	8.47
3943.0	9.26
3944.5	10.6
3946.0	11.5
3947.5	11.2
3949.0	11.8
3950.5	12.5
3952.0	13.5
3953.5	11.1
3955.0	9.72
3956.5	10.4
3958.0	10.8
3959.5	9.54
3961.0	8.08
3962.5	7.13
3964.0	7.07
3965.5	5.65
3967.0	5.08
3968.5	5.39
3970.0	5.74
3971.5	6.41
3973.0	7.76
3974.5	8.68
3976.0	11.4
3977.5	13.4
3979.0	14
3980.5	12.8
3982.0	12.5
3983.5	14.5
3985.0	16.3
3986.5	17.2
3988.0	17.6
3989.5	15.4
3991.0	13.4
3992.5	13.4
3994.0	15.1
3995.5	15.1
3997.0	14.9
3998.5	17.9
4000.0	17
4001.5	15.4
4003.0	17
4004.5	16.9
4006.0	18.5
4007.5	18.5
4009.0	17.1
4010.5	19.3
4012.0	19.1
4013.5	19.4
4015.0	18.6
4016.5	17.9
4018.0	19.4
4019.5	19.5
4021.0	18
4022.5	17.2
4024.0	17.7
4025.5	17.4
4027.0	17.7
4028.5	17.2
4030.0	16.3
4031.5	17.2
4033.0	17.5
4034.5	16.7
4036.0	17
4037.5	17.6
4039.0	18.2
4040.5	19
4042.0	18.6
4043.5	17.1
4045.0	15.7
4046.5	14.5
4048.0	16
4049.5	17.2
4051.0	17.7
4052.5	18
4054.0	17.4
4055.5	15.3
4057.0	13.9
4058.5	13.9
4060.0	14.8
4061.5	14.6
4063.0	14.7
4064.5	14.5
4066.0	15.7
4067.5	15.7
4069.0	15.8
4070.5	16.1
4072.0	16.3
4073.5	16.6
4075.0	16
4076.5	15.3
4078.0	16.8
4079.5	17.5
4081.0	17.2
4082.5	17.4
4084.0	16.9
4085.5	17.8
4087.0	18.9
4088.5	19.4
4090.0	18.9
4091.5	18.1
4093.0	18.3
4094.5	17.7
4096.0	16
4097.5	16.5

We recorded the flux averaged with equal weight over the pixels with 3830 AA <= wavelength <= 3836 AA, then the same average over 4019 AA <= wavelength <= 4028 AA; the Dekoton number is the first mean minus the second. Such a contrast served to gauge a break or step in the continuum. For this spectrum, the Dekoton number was -12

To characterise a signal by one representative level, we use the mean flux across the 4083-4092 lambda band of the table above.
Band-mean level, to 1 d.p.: 18.3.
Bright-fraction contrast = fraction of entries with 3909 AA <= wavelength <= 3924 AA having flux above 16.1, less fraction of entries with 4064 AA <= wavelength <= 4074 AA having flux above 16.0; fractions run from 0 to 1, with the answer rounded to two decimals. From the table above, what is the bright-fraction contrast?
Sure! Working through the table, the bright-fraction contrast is -0.43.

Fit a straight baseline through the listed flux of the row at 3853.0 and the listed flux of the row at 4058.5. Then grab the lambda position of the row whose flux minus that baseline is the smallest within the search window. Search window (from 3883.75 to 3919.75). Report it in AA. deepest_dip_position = 3889.0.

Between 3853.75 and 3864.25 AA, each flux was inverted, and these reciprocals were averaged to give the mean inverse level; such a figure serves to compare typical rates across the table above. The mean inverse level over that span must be 0.12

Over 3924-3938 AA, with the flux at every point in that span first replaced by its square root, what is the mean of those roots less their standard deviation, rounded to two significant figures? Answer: 2.1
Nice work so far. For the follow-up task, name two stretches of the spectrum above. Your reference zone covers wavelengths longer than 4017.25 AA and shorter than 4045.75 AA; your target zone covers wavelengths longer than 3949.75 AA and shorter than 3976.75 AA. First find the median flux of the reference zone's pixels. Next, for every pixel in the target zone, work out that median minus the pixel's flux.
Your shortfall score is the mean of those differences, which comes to 8.8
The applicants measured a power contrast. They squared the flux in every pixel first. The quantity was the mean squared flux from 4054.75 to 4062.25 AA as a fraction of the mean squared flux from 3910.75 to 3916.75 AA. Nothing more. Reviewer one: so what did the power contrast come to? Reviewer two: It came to 1.48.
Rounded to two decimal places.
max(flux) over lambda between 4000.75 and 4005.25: 17.00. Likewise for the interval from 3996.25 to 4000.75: 17.90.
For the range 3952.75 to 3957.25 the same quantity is 11.10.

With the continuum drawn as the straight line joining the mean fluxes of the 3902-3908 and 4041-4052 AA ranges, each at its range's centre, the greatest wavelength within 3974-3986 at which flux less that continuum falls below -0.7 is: 3982.0 AA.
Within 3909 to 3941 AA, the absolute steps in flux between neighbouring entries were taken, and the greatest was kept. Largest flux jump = 1.86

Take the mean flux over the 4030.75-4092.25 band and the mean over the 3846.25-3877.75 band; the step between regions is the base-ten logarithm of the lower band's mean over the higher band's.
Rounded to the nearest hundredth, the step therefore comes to -0.31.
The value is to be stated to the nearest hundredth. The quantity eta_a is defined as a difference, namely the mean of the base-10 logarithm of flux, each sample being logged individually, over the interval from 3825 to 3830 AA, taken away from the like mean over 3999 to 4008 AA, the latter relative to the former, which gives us 0.50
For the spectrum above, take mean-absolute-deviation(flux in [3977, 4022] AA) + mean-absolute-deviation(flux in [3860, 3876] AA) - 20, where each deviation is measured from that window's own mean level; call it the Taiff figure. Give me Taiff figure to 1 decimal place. -17.4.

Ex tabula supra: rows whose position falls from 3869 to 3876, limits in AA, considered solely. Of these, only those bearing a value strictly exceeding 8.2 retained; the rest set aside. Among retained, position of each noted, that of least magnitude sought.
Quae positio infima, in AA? 3871.0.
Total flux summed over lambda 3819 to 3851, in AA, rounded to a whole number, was 129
